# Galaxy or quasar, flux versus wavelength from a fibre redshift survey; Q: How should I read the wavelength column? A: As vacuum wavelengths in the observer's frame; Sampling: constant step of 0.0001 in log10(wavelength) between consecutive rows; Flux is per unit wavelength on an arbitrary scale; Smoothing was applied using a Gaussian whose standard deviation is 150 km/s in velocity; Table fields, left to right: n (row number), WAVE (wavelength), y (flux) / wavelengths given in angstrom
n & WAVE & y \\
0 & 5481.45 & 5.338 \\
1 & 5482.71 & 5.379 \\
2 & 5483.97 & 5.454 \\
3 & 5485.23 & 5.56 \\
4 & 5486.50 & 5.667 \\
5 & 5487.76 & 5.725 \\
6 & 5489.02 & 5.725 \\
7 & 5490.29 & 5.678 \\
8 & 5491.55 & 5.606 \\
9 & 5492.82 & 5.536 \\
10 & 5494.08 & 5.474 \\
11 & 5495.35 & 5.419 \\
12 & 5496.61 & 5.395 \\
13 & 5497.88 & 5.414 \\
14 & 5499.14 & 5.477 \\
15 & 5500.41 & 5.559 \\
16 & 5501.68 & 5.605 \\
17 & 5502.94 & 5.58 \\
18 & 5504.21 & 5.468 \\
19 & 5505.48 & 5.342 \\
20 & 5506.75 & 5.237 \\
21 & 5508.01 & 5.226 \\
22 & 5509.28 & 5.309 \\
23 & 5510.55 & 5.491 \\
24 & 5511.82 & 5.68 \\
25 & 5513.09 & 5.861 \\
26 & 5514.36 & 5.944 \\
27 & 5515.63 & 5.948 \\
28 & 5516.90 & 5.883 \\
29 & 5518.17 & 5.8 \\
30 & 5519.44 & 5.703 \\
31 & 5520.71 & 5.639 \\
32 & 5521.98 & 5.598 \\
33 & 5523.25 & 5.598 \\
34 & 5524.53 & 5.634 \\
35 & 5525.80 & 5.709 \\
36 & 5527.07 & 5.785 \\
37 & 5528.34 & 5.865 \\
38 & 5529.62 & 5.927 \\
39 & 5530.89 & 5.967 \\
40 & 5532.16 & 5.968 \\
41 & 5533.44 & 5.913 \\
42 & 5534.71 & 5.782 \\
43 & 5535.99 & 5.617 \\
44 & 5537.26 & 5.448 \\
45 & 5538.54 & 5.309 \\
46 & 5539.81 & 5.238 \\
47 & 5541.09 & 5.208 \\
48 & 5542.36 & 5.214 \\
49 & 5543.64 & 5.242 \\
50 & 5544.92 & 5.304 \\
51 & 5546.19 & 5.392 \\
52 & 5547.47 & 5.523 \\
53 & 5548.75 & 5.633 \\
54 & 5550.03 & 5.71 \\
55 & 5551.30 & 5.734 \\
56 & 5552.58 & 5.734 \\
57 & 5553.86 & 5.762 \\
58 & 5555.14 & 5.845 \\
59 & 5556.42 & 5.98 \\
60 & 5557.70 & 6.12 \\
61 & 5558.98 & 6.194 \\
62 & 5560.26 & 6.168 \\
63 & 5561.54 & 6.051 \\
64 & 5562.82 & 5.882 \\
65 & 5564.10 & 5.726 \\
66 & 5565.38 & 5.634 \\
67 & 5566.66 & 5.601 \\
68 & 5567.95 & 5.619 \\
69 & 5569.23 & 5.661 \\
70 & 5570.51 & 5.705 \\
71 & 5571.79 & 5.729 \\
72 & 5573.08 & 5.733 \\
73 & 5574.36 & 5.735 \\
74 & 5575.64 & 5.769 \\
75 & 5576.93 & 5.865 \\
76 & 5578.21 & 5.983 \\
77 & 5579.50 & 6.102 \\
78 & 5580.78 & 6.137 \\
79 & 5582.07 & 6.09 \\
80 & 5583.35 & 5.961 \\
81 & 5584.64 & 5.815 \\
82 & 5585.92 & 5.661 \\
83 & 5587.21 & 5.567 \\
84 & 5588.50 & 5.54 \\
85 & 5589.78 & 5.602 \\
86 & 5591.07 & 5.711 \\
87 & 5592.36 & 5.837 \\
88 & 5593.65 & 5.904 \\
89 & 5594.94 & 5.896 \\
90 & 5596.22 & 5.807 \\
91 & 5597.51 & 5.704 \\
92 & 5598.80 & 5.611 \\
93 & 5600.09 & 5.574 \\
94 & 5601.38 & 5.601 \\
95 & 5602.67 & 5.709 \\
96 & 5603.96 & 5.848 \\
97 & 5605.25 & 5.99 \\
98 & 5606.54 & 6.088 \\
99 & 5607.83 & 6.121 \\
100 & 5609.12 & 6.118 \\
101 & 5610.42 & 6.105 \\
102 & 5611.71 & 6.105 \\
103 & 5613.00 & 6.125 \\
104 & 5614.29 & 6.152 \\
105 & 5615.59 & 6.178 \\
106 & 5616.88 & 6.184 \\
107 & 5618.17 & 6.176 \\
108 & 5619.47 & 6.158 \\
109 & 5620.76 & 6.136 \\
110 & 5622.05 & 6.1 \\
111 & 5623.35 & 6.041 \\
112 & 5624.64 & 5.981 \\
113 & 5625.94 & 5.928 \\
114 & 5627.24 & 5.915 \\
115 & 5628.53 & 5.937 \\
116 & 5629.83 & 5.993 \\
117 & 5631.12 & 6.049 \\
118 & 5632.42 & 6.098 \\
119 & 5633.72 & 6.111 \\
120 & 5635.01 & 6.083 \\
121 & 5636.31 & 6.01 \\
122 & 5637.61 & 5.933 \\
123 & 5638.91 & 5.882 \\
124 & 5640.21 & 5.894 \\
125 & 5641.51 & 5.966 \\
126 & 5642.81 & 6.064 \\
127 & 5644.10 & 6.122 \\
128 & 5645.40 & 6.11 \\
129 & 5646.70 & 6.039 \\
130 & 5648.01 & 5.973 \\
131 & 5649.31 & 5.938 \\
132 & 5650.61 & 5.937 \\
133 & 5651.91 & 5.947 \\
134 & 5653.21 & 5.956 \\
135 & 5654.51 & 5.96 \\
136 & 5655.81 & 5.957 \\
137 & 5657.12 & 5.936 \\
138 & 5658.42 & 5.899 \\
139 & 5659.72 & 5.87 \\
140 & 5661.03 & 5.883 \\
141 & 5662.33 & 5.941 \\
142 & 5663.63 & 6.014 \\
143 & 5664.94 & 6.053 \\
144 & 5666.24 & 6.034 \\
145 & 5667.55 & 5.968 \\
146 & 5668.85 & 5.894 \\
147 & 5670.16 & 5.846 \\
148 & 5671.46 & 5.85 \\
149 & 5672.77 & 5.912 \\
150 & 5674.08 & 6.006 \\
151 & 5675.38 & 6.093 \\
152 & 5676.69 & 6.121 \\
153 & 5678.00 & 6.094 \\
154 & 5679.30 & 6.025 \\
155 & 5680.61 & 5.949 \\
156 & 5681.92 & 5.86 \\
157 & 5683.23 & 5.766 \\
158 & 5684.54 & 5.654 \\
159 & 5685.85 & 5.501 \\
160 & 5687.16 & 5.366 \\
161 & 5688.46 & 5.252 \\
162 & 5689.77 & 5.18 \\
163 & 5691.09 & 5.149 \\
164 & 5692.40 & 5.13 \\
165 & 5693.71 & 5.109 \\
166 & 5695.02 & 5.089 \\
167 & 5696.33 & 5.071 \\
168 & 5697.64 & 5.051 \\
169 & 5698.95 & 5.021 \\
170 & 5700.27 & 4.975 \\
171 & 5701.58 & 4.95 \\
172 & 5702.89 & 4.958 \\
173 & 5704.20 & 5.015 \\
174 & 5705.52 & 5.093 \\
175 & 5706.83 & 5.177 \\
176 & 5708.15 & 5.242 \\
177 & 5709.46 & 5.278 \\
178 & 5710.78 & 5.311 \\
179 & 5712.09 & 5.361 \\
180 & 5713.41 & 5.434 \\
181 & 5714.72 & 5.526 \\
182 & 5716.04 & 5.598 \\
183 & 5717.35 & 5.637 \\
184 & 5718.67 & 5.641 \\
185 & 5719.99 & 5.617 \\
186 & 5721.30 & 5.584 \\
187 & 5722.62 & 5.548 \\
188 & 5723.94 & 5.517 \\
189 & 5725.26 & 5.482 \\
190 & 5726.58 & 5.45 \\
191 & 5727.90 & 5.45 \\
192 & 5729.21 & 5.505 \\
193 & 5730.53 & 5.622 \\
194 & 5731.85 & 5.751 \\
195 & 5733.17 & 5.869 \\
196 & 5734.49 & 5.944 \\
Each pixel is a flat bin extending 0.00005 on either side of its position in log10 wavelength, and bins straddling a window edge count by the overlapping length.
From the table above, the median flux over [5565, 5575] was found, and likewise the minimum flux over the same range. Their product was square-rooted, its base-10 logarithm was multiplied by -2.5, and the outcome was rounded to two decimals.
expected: -1.88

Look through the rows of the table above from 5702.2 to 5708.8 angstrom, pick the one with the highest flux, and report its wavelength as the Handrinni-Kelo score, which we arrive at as 5708.15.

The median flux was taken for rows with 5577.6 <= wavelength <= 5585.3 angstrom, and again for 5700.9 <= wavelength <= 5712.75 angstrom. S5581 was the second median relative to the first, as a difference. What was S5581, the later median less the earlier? -0.9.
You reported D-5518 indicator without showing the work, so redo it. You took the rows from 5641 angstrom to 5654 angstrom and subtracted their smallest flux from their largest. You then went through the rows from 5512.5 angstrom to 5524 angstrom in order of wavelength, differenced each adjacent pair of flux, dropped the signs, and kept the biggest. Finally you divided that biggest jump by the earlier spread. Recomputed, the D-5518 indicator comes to 0.52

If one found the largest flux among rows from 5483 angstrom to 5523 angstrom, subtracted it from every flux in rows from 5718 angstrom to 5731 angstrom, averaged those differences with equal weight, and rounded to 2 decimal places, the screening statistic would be -0.41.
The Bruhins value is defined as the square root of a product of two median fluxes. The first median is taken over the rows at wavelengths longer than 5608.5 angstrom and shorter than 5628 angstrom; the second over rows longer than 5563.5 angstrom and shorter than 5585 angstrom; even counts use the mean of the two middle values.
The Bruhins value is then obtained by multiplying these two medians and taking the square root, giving 5.92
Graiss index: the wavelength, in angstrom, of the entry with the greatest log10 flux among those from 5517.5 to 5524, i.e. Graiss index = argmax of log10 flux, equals 5518.17 angstrom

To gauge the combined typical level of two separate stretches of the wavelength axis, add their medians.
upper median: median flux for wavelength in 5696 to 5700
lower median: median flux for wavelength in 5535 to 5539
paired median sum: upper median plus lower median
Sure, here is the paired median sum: 10.5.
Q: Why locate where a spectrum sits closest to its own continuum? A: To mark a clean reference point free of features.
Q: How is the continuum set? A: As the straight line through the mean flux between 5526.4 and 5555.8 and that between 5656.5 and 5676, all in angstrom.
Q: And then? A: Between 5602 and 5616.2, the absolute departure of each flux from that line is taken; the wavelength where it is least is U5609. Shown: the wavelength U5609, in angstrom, 5603.96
